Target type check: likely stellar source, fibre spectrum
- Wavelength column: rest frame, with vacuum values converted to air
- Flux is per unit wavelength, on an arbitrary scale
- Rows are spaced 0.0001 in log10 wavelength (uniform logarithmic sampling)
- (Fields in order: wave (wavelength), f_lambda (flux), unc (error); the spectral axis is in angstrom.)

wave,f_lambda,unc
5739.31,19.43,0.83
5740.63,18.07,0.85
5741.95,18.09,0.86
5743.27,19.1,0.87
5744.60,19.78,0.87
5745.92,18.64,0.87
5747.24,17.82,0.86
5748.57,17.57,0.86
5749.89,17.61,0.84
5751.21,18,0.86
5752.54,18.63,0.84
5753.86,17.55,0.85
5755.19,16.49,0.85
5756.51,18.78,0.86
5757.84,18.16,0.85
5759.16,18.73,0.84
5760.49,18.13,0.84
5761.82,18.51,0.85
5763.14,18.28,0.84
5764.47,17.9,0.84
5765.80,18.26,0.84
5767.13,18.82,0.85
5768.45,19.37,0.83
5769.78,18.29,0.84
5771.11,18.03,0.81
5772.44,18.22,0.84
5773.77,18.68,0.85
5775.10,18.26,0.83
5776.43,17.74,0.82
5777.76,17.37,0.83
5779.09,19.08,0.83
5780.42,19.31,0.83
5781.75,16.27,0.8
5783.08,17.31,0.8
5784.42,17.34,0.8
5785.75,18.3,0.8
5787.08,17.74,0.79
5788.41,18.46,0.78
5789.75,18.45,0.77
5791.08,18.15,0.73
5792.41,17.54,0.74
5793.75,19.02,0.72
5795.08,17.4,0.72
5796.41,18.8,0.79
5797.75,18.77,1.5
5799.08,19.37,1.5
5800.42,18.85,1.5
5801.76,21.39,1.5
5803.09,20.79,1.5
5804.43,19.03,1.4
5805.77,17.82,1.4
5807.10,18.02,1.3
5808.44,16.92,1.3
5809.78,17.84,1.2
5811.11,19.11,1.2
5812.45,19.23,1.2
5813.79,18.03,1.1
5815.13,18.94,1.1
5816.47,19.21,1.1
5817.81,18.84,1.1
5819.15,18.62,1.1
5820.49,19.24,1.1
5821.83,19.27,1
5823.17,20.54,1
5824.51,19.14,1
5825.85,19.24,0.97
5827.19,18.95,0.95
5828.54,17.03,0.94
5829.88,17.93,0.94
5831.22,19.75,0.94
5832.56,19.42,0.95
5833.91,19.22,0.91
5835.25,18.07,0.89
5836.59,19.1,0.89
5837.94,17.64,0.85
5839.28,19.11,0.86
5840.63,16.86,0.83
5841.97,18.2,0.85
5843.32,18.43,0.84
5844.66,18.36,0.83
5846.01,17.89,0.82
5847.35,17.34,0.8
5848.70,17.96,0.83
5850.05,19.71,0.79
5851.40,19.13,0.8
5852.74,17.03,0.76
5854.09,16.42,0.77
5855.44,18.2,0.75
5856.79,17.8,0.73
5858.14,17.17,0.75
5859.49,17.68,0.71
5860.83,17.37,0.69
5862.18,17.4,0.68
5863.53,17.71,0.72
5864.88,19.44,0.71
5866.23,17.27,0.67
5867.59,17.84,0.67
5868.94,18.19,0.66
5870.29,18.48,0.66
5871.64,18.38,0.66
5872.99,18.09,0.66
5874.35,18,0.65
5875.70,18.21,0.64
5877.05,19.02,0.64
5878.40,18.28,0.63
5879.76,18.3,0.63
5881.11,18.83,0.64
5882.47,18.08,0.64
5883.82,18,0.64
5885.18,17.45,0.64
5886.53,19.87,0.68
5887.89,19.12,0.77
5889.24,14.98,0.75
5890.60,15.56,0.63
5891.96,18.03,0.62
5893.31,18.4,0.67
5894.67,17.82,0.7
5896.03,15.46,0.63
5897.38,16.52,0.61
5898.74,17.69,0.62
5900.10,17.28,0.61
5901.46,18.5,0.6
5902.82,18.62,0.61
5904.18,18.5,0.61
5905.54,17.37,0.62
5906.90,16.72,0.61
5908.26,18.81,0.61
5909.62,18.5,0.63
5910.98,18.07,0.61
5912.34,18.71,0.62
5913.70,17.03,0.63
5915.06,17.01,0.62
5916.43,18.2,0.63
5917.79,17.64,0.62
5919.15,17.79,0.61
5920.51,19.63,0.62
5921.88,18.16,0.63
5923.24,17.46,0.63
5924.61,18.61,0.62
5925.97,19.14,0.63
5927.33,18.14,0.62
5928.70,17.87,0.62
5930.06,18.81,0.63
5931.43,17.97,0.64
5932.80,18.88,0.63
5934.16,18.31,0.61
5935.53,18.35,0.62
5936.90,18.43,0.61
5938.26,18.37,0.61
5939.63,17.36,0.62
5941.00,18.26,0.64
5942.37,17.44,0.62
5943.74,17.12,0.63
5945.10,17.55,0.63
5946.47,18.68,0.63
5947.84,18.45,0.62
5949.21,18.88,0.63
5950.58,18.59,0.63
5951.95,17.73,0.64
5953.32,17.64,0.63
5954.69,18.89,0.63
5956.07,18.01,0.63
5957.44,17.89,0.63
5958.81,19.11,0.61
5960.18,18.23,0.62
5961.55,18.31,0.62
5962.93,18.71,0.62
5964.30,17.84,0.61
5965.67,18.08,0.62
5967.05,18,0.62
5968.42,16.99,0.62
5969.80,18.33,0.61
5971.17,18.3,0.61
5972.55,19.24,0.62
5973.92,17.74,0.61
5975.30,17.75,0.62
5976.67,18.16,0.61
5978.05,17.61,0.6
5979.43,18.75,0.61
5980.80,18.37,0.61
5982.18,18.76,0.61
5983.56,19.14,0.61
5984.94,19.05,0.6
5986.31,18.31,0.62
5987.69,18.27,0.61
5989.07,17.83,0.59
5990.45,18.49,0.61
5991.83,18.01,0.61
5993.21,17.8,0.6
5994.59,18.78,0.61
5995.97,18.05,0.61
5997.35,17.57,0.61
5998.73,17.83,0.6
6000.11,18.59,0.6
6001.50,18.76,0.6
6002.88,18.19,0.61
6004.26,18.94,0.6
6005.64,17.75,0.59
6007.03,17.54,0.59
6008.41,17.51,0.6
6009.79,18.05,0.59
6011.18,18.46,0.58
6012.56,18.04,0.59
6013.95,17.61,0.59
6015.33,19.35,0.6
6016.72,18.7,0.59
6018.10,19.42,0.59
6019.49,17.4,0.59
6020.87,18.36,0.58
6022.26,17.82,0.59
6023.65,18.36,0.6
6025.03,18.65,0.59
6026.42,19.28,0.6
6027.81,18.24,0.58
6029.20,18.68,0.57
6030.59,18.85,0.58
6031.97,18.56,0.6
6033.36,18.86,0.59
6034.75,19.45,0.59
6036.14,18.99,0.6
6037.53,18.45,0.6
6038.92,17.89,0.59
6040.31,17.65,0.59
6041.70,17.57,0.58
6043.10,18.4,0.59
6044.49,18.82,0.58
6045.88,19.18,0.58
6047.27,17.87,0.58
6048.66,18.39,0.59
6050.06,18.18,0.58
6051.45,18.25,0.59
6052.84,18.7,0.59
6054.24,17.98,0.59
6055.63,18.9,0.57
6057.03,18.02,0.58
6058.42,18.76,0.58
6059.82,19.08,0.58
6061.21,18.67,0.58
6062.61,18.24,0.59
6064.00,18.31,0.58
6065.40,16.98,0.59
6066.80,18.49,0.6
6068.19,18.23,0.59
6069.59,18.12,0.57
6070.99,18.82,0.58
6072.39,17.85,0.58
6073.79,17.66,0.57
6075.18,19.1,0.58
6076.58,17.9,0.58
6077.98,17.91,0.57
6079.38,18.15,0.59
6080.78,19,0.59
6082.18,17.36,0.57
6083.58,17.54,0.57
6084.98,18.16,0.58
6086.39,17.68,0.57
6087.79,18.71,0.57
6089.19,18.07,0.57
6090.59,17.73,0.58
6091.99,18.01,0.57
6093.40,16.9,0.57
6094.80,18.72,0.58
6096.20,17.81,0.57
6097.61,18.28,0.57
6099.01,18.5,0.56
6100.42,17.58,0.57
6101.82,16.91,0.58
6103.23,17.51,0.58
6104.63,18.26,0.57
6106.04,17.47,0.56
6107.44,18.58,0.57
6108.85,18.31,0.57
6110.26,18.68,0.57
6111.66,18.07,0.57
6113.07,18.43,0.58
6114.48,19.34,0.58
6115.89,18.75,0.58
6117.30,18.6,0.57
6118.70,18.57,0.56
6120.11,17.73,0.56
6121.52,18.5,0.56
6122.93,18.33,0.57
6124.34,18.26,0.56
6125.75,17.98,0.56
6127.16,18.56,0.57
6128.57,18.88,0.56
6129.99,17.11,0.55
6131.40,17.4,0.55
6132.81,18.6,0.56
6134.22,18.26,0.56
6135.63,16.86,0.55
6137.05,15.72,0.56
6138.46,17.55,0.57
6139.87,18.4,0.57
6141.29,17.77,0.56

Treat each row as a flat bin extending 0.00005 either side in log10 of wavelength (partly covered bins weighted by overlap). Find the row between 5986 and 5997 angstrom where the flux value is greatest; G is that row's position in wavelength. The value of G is 5994.59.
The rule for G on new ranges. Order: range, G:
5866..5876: 5870.29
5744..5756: 5744.60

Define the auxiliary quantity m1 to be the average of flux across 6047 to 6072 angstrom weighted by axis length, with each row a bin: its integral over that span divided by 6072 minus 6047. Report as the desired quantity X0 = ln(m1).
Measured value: 2.909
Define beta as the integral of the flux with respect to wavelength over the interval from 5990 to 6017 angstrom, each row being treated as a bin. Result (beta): 491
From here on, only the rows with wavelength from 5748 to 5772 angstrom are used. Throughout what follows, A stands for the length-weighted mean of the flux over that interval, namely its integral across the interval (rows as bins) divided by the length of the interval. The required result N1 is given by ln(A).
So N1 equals 2.90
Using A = 18.18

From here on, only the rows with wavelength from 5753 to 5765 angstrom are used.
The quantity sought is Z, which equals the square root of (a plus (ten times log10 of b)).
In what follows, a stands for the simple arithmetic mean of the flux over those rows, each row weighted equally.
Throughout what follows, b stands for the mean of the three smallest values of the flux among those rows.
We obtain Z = 5.52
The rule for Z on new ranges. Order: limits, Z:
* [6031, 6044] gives 5.56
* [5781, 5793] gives 5.48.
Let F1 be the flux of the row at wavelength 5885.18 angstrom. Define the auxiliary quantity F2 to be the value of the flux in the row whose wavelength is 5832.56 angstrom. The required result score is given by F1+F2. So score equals 36.9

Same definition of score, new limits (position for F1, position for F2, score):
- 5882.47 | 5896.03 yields 33.5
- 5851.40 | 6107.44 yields 37.7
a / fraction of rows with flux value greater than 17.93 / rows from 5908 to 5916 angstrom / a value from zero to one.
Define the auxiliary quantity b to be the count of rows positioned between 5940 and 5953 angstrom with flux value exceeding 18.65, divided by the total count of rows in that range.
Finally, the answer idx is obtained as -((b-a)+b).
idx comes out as 0.22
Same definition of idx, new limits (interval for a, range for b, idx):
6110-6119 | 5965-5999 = 0.52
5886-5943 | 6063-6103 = 0.24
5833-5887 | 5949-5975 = 0.10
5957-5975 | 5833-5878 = 0.27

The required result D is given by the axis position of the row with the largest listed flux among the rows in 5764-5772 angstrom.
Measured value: 5768.45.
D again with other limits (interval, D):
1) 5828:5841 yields 5831.22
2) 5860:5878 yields 5864.88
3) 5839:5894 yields 5886.53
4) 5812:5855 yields 5823.17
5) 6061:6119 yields 6114.48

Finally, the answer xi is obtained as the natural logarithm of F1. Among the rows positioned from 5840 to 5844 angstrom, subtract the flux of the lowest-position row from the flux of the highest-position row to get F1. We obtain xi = 0.5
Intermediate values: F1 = 1.57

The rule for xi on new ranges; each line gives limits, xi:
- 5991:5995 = -0.3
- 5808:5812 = 0.8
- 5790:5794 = -0.1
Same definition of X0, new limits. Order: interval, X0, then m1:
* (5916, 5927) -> 2.909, 18.3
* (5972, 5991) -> 2.912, 18.4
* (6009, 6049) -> 2.916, 18.5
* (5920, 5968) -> 2.904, 18.2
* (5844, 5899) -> 2.883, 17.9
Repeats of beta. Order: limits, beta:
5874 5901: 479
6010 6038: 520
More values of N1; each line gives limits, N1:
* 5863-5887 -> 2.91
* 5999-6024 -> 2.90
